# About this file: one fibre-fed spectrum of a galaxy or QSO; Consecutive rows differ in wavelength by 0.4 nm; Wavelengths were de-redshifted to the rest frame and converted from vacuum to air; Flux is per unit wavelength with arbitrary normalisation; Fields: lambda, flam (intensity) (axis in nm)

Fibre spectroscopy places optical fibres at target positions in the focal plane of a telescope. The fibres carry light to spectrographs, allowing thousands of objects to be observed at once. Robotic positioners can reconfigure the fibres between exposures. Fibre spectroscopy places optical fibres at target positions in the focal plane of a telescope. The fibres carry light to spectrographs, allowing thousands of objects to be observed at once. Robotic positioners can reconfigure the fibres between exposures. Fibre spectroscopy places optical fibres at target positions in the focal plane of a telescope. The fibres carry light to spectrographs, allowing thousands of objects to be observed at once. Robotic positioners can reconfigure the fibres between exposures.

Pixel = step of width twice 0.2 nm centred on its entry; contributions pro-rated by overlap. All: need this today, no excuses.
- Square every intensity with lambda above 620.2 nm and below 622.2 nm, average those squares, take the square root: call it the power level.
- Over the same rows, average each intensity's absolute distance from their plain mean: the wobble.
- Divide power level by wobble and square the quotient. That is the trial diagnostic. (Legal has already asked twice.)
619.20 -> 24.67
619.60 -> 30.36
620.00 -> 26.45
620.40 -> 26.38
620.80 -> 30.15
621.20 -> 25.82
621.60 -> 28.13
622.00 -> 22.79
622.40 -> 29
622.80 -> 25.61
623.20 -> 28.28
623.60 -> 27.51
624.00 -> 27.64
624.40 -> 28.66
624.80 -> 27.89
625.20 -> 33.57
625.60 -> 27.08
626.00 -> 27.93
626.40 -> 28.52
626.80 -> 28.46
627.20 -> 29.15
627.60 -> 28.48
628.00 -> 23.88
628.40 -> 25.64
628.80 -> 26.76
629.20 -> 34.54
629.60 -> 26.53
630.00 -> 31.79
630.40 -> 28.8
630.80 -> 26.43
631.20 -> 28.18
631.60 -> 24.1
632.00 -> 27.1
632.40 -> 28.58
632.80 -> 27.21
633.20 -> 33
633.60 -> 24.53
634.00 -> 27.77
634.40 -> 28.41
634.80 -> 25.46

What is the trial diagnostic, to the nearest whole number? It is 181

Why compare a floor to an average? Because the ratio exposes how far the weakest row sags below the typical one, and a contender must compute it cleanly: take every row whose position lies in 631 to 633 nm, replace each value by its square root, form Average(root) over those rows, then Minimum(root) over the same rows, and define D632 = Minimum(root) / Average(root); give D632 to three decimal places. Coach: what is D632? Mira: 0.945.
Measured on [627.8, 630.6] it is 0.921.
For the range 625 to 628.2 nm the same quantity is 0.918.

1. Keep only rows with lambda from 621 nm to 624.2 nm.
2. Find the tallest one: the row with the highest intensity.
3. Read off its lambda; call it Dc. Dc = 622.40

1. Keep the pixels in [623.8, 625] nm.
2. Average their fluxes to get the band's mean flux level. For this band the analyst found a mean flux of 28.1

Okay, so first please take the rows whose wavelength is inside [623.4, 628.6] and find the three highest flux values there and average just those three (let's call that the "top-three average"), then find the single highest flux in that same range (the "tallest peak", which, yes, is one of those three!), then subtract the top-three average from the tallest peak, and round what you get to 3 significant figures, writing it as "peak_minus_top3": 3.11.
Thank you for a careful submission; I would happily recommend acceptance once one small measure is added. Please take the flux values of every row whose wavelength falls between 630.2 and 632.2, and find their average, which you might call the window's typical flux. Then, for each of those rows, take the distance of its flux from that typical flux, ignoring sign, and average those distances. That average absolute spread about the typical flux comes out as 1.3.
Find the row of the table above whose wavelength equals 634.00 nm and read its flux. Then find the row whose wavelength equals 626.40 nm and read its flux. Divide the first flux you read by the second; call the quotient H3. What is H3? 0.97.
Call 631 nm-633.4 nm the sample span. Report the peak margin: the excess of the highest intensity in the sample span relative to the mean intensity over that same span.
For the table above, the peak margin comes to 5.0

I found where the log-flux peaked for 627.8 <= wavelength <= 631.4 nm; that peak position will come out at 629.20 nm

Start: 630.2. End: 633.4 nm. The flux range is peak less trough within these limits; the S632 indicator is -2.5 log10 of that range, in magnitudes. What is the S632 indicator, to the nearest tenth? -2.4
